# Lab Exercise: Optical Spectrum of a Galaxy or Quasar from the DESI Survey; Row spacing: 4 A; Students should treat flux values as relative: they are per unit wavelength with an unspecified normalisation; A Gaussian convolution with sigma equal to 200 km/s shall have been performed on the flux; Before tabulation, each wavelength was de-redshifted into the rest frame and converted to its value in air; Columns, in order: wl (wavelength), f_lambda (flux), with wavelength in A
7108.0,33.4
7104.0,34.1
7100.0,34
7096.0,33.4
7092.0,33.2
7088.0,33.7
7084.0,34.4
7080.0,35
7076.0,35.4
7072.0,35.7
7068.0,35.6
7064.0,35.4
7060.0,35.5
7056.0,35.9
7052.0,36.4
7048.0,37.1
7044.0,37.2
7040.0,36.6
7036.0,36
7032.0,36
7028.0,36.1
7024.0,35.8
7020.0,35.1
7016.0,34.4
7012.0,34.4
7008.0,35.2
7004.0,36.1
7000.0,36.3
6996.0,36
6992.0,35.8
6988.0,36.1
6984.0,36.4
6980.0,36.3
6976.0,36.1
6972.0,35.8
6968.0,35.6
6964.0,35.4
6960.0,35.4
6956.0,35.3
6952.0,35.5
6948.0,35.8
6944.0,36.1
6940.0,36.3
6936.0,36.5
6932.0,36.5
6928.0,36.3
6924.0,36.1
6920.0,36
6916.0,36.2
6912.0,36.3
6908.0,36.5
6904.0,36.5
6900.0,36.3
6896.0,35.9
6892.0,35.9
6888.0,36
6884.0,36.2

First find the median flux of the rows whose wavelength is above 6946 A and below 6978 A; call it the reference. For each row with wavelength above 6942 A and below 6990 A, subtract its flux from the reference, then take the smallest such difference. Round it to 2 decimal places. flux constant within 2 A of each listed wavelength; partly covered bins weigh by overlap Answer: -0.85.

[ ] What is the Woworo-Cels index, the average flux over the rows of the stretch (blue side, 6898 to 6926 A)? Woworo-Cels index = 36.3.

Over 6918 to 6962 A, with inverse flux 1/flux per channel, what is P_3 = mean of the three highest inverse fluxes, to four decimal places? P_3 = 0.0282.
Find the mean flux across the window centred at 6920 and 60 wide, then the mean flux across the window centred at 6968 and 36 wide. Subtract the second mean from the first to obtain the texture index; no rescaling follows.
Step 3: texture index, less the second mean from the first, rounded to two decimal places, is 0.46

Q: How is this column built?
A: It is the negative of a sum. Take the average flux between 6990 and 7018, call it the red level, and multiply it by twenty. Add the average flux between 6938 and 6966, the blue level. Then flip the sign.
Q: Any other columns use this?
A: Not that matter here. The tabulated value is -745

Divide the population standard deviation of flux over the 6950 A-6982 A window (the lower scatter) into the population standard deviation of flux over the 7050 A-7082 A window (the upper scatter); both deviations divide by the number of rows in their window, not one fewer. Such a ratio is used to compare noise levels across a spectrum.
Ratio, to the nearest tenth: 1.1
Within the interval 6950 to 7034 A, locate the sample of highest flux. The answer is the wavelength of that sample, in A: 6984.0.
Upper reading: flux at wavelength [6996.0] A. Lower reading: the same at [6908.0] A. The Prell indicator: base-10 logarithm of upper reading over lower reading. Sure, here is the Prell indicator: -0.006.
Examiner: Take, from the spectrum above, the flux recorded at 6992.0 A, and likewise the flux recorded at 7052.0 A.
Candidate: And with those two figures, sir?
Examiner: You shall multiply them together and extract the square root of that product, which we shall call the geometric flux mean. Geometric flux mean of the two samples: 36.1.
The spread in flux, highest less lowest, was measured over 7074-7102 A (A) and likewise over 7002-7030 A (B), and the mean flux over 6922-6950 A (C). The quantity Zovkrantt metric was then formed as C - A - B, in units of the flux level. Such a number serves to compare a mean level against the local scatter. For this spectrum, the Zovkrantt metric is 32.3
